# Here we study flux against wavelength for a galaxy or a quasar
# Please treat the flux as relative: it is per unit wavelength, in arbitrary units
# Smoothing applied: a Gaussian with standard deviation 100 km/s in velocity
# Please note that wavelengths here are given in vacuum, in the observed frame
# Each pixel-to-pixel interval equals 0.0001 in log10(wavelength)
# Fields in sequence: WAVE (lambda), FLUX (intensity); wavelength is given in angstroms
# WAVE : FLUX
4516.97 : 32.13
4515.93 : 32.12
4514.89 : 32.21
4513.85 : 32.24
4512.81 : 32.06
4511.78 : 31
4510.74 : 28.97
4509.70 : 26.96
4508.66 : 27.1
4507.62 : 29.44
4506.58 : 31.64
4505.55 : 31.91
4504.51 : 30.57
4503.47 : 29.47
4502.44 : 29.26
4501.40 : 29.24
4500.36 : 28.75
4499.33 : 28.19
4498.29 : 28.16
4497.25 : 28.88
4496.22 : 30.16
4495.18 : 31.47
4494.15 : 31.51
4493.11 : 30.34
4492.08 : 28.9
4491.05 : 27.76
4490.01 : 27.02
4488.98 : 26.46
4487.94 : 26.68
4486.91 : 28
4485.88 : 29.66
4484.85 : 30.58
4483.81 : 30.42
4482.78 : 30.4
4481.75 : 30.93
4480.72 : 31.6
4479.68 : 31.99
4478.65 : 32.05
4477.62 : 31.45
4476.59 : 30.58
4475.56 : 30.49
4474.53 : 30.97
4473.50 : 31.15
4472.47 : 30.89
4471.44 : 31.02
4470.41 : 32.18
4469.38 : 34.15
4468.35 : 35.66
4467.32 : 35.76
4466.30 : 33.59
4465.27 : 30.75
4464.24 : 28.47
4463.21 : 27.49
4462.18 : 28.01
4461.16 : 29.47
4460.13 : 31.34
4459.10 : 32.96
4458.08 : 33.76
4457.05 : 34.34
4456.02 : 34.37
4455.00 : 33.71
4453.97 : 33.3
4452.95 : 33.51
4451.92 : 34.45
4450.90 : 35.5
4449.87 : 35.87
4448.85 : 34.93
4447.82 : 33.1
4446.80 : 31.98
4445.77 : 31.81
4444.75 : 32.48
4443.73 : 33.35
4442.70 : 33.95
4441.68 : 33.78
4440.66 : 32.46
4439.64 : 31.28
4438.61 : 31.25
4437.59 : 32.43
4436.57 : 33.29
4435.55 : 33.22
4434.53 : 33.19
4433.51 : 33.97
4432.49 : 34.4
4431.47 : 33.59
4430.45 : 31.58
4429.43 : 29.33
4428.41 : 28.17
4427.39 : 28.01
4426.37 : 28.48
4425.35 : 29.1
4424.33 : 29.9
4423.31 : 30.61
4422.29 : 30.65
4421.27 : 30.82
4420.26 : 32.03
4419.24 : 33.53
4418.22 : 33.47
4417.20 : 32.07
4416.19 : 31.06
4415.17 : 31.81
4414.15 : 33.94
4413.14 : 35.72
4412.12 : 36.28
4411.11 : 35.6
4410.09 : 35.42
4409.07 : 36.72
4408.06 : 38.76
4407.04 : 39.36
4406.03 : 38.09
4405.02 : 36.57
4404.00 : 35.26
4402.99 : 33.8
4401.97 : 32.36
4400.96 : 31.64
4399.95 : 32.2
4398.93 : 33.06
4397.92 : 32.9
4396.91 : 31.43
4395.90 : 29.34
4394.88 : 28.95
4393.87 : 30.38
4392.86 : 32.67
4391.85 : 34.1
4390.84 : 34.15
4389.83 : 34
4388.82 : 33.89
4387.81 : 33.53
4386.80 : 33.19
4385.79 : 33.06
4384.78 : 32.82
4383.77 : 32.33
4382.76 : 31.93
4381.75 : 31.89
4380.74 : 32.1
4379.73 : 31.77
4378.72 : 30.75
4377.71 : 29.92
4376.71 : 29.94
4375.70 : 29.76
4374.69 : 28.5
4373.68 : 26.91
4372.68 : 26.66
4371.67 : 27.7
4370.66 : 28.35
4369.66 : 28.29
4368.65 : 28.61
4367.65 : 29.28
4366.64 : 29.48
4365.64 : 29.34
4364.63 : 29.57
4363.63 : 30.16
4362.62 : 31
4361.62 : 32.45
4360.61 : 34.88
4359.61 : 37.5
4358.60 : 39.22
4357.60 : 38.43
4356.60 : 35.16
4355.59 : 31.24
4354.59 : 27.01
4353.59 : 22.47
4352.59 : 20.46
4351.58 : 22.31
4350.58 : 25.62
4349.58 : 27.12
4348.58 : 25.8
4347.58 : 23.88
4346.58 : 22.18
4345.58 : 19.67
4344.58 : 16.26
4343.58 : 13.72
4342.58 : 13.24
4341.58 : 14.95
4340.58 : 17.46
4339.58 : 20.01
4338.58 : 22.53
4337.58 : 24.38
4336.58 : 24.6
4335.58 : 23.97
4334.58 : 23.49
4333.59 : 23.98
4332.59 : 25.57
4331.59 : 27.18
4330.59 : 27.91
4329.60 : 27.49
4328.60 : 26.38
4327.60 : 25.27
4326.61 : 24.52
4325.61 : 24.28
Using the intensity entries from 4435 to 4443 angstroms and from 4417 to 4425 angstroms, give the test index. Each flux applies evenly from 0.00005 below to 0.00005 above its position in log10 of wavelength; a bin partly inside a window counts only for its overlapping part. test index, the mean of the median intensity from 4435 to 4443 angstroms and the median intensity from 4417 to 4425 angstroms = 32.1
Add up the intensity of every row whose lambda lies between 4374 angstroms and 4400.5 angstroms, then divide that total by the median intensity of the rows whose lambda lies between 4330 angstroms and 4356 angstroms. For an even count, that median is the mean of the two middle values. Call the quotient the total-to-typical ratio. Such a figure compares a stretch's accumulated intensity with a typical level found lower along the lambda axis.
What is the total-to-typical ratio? 35.0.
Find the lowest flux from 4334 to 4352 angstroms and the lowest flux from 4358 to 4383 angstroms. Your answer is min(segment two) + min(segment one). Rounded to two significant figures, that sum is 40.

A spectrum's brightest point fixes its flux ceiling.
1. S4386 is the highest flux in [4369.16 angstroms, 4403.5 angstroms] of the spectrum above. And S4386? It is 34.15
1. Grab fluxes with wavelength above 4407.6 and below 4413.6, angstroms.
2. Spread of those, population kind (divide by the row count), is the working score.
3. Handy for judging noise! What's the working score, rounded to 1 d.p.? 1.1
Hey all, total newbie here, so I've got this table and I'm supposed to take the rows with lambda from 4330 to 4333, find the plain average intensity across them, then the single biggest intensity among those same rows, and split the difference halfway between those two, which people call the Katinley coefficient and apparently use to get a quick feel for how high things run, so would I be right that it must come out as 27.4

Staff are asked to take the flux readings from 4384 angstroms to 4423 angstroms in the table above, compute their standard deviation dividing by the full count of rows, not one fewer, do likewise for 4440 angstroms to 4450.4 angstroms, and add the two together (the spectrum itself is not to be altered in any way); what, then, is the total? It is 3.6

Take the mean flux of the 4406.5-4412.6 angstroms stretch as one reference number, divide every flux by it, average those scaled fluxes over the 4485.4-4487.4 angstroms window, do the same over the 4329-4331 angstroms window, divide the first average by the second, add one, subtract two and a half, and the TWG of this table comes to -0.46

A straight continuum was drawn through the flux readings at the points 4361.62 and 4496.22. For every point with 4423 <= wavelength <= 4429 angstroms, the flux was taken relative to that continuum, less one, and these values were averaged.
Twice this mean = -0.15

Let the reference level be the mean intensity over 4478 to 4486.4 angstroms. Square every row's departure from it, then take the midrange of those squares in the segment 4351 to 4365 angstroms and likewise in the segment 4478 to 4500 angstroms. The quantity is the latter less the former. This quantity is -45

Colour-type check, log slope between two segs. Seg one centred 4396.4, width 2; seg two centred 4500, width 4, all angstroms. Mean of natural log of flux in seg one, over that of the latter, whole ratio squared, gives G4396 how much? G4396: 1.04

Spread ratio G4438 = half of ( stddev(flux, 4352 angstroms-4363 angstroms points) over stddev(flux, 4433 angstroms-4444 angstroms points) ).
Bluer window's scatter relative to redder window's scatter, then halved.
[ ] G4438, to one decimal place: 3.2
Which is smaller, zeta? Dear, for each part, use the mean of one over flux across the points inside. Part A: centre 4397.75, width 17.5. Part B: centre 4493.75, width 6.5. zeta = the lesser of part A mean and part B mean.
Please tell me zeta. 0.0305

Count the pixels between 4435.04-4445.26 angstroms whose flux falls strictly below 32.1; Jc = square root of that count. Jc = 1.41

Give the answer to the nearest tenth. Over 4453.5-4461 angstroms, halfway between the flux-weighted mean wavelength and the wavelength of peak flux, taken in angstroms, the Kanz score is 4456.5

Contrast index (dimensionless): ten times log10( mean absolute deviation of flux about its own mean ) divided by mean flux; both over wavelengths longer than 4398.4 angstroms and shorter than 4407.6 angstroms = 0.11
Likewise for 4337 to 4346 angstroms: 0.28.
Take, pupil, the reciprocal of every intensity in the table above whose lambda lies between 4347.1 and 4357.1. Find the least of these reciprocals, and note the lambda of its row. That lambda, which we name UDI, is 4356.60 angstroms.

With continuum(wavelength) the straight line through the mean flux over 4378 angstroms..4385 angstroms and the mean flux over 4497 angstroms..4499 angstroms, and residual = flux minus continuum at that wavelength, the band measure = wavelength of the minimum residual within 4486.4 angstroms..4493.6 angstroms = 4488.98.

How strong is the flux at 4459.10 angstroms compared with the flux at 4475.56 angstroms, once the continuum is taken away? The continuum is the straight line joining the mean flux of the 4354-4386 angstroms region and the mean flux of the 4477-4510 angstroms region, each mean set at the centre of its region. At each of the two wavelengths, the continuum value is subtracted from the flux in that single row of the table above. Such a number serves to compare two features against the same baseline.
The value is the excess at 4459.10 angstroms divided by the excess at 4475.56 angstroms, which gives 4.4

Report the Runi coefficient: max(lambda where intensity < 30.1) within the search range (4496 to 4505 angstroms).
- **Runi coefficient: 4503.47 angstroms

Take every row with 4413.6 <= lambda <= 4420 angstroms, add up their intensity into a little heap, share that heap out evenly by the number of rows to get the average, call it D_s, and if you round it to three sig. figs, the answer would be 32.6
